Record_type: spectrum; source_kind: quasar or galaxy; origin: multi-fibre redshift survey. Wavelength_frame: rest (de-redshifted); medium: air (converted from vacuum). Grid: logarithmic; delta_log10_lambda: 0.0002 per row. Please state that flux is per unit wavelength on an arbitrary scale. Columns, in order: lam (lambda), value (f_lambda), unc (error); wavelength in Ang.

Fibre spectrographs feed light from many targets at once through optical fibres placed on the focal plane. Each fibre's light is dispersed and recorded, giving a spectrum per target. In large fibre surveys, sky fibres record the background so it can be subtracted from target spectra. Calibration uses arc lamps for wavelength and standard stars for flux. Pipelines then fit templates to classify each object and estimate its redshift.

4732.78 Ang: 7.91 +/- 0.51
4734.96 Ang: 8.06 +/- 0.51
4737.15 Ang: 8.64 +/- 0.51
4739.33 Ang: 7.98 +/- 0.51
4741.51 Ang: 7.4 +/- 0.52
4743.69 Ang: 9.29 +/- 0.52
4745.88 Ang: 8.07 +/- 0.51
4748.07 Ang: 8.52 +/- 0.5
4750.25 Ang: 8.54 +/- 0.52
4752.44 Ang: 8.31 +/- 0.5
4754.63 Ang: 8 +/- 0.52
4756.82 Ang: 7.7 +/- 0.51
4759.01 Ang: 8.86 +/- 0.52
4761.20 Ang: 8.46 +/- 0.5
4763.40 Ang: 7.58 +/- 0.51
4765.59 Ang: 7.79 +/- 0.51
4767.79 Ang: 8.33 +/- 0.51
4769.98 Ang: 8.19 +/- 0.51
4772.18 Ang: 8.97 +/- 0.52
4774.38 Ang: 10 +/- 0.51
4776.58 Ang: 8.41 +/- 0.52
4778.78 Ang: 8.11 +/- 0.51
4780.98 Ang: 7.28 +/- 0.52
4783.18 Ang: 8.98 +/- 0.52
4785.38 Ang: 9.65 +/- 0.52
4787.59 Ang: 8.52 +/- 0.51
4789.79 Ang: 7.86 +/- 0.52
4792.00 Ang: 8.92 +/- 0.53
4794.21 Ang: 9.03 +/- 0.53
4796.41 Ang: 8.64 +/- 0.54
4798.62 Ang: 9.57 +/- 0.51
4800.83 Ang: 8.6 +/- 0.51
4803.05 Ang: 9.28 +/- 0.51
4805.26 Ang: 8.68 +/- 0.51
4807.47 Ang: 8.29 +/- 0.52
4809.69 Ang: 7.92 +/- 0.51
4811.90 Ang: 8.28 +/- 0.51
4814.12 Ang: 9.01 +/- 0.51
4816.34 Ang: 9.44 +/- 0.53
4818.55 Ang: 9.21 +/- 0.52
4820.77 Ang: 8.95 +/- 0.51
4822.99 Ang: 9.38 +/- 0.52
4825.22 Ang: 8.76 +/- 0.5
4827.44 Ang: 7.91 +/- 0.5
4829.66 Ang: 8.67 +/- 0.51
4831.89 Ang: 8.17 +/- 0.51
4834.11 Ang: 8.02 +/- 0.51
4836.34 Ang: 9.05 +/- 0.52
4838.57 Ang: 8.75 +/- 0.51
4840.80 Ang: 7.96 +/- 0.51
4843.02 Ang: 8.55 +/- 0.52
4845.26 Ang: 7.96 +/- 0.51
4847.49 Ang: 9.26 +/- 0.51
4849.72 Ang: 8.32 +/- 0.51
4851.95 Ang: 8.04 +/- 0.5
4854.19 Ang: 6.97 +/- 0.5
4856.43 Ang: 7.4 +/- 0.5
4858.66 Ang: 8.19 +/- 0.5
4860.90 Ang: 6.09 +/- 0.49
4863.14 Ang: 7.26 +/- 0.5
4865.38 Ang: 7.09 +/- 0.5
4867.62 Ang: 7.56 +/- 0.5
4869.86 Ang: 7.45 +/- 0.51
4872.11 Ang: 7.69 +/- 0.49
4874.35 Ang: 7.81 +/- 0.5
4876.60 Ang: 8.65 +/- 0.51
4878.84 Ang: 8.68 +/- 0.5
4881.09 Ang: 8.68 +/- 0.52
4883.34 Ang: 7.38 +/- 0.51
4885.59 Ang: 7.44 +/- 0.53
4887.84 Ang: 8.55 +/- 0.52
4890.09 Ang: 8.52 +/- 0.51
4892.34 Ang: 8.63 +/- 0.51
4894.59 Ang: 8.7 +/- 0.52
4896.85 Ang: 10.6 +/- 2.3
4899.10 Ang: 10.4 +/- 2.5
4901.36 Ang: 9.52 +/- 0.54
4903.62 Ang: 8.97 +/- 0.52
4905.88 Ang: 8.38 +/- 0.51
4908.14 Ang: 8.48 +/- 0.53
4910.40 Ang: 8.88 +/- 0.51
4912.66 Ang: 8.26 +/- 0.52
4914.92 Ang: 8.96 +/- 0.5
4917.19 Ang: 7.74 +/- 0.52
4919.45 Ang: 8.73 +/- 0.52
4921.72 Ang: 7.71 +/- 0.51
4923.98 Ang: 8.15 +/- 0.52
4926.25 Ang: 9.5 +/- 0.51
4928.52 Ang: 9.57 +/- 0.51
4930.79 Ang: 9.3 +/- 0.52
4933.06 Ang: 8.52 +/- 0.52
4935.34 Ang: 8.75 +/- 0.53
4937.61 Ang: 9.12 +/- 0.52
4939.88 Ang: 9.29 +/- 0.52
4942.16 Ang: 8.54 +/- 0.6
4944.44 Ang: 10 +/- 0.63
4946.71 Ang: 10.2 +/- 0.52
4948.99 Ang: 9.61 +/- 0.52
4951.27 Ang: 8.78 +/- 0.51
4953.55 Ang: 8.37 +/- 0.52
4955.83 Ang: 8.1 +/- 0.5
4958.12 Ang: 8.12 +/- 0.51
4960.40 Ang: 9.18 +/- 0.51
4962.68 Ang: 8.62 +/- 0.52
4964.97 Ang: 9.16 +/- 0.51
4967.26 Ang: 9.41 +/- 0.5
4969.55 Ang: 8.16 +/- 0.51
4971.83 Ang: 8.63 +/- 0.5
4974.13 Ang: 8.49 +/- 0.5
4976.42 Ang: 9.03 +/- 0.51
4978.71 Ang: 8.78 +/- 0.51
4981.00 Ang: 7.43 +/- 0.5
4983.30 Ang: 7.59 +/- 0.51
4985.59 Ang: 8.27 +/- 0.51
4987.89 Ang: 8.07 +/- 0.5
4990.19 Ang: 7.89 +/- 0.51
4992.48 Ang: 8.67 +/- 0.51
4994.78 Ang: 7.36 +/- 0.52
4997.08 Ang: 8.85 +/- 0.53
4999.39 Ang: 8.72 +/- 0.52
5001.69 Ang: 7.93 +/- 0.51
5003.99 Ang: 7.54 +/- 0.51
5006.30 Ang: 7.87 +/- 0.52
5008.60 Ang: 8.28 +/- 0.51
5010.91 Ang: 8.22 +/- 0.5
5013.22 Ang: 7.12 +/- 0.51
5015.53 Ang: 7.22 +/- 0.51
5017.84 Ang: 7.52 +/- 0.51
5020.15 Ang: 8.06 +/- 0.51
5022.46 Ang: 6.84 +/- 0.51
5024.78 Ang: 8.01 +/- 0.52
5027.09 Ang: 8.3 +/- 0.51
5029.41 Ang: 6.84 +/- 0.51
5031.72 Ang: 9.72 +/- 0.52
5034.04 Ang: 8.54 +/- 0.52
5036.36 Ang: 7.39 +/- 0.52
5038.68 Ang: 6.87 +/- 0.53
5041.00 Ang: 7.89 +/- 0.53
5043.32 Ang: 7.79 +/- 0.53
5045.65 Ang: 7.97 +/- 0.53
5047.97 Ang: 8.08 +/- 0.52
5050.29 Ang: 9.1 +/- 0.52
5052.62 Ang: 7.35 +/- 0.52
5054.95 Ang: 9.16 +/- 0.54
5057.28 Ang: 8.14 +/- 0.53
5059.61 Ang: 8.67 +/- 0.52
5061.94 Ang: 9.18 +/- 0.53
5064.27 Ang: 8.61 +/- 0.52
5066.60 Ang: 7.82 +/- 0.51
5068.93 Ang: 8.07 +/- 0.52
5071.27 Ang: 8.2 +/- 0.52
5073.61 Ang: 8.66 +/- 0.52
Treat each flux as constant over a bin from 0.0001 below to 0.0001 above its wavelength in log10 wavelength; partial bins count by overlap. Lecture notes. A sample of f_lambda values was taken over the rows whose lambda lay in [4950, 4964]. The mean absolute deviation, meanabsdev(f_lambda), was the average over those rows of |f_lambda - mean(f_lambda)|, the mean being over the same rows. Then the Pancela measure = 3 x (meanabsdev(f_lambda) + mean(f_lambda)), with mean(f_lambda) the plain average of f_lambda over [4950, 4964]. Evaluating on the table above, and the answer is 26.6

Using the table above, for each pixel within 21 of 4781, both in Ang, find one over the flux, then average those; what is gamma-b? 0.117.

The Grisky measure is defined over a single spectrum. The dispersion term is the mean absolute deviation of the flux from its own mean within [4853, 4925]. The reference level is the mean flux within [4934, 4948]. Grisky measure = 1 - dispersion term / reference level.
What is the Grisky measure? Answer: 0.922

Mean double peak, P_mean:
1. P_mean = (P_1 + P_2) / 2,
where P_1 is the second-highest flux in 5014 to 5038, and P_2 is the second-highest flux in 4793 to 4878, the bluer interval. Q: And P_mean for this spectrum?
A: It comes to 9.0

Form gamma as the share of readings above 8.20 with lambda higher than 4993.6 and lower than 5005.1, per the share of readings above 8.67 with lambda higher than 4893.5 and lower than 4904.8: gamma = 0.40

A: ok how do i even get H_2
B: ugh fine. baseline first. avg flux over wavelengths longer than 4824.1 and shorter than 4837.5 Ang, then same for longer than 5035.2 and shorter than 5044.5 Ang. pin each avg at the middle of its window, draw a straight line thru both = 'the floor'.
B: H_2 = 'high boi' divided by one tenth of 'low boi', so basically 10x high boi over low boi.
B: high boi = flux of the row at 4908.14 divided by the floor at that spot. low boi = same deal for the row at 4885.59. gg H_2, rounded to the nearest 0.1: 11.5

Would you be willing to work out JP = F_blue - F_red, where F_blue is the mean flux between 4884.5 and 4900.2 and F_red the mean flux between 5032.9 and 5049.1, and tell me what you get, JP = 1.2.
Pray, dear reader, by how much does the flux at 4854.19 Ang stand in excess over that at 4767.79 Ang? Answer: -1.4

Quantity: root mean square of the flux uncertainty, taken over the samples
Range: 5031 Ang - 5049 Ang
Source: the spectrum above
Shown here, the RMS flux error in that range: 0.525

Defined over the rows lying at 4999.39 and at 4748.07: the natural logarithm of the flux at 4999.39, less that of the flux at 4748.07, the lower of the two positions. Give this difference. 0.02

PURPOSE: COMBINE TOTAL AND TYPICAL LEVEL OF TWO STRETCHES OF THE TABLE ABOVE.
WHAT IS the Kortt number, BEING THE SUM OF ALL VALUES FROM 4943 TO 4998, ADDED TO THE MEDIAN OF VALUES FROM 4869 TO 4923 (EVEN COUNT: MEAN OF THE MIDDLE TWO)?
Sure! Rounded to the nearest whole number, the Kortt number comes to 215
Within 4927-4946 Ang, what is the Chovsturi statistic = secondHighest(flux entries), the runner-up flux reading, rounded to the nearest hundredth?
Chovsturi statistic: 9.57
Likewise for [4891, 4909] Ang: 10.40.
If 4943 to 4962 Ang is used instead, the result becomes 10.00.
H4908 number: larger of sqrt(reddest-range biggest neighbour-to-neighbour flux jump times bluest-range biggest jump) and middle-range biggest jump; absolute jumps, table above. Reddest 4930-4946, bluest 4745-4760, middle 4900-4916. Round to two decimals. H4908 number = 1.30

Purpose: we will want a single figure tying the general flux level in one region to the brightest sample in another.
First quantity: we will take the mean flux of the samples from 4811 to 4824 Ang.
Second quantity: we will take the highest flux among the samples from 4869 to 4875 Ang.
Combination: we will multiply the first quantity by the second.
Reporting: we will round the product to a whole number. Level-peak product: 71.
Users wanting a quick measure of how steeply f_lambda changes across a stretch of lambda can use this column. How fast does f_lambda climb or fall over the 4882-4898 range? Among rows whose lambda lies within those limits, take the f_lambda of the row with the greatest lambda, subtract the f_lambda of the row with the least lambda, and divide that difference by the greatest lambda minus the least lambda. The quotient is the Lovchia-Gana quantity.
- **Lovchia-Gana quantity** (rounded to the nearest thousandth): 0.238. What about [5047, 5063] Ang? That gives 0.079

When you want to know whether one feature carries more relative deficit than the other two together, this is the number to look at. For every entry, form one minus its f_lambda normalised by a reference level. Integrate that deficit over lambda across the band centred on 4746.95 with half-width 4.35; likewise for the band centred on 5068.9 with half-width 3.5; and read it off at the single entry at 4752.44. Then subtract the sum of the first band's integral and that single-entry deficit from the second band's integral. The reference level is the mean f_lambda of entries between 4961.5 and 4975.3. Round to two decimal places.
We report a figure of 0.38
